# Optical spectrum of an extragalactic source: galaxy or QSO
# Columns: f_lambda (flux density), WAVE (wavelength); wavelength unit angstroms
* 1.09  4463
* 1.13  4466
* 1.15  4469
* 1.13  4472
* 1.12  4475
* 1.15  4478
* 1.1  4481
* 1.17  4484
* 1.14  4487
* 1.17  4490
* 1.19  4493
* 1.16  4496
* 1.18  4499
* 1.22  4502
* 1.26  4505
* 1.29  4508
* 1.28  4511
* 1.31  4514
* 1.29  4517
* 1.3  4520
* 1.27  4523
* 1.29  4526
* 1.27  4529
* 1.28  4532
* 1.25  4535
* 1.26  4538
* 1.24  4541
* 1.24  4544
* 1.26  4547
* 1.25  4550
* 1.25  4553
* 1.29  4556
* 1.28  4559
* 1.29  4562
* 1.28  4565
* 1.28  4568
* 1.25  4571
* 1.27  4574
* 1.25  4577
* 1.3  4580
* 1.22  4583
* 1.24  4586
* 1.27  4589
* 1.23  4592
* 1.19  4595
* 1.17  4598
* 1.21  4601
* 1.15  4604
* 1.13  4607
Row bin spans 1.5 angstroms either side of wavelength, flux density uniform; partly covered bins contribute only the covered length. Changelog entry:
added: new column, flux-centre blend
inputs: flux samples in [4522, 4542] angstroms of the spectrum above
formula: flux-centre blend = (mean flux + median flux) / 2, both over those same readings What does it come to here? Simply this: 1.27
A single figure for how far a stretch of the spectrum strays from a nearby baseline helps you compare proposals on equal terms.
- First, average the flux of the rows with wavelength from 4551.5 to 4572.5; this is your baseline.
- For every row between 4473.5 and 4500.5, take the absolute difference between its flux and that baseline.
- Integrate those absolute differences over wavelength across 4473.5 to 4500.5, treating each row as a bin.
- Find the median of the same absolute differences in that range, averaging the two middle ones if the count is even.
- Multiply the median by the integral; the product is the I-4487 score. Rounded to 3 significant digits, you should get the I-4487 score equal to 0.373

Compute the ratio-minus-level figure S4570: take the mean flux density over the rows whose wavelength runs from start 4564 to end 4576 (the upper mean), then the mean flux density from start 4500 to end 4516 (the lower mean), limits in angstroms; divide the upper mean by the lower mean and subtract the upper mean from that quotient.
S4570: -0.27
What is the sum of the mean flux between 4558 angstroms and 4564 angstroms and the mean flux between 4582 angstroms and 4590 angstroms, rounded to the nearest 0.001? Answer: 2.528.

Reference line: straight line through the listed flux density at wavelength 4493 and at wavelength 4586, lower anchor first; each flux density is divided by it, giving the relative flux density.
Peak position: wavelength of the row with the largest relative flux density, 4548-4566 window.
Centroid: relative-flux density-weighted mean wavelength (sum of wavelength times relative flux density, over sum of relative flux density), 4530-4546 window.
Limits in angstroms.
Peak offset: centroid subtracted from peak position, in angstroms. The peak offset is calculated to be 18.1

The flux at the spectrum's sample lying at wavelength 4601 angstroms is 1.21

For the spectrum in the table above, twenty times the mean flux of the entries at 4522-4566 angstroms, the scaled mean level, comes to 25.33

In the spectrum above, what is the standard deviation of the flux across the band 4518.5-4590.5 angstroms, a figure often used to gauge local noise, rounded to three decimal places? 0.021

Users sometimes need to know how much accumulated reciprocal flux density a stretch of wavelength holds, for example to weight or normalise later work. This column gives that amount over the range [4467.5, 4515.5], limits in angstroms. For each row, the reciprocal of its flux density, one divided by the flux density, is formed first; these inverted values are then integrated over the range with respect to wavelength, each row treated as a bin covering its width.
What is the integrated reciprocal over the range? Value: 40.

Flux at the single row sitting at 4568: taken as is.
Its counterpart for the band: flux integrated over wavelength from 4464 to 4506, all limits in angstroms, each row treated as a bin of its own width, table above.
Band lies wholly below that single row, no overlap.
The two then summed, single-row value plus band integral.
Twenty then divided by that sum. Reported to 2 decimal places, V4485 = 0.40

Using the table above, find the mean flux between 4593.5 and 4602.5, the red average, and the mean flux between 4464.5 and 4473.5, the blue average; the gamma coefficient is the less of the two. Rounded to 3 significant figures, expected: 1.14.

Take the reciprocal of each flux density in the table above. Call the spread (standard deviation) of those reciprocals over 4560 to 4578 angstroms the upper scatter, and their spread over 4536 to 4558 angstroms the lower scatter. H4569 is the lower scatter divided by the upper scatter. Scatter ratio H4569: 1.0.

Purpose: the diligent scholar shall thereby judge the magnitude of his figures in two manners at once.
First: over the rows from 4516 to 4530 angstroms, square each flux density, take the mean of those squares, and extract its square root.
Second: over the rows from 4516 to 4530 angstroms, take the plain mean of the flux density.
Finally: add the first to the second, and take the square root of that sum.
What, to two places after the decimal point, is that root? 1.60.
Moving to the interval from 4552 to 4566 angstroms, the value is 1.60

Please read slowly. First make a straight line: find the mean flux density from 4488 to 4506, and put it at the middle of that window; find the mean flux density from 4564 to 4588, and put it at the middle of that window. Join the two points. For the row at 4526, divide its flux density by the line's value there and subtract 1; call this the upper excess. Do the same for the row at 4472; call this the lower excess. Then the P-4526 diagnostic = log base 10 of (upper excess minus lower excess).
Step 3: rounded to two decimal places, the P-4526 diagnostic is -1.02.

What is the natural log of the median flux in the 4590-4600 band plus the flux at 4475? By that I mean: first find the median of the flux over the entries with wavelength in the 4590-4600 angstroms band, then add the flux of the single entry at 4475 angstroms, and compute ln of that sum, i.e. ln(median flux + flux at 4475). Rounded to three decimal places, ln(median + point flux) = 0.837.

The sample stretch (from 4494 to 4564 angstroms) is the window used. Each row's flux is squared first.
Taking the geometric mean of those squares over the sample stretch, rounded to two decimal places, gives 1.59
